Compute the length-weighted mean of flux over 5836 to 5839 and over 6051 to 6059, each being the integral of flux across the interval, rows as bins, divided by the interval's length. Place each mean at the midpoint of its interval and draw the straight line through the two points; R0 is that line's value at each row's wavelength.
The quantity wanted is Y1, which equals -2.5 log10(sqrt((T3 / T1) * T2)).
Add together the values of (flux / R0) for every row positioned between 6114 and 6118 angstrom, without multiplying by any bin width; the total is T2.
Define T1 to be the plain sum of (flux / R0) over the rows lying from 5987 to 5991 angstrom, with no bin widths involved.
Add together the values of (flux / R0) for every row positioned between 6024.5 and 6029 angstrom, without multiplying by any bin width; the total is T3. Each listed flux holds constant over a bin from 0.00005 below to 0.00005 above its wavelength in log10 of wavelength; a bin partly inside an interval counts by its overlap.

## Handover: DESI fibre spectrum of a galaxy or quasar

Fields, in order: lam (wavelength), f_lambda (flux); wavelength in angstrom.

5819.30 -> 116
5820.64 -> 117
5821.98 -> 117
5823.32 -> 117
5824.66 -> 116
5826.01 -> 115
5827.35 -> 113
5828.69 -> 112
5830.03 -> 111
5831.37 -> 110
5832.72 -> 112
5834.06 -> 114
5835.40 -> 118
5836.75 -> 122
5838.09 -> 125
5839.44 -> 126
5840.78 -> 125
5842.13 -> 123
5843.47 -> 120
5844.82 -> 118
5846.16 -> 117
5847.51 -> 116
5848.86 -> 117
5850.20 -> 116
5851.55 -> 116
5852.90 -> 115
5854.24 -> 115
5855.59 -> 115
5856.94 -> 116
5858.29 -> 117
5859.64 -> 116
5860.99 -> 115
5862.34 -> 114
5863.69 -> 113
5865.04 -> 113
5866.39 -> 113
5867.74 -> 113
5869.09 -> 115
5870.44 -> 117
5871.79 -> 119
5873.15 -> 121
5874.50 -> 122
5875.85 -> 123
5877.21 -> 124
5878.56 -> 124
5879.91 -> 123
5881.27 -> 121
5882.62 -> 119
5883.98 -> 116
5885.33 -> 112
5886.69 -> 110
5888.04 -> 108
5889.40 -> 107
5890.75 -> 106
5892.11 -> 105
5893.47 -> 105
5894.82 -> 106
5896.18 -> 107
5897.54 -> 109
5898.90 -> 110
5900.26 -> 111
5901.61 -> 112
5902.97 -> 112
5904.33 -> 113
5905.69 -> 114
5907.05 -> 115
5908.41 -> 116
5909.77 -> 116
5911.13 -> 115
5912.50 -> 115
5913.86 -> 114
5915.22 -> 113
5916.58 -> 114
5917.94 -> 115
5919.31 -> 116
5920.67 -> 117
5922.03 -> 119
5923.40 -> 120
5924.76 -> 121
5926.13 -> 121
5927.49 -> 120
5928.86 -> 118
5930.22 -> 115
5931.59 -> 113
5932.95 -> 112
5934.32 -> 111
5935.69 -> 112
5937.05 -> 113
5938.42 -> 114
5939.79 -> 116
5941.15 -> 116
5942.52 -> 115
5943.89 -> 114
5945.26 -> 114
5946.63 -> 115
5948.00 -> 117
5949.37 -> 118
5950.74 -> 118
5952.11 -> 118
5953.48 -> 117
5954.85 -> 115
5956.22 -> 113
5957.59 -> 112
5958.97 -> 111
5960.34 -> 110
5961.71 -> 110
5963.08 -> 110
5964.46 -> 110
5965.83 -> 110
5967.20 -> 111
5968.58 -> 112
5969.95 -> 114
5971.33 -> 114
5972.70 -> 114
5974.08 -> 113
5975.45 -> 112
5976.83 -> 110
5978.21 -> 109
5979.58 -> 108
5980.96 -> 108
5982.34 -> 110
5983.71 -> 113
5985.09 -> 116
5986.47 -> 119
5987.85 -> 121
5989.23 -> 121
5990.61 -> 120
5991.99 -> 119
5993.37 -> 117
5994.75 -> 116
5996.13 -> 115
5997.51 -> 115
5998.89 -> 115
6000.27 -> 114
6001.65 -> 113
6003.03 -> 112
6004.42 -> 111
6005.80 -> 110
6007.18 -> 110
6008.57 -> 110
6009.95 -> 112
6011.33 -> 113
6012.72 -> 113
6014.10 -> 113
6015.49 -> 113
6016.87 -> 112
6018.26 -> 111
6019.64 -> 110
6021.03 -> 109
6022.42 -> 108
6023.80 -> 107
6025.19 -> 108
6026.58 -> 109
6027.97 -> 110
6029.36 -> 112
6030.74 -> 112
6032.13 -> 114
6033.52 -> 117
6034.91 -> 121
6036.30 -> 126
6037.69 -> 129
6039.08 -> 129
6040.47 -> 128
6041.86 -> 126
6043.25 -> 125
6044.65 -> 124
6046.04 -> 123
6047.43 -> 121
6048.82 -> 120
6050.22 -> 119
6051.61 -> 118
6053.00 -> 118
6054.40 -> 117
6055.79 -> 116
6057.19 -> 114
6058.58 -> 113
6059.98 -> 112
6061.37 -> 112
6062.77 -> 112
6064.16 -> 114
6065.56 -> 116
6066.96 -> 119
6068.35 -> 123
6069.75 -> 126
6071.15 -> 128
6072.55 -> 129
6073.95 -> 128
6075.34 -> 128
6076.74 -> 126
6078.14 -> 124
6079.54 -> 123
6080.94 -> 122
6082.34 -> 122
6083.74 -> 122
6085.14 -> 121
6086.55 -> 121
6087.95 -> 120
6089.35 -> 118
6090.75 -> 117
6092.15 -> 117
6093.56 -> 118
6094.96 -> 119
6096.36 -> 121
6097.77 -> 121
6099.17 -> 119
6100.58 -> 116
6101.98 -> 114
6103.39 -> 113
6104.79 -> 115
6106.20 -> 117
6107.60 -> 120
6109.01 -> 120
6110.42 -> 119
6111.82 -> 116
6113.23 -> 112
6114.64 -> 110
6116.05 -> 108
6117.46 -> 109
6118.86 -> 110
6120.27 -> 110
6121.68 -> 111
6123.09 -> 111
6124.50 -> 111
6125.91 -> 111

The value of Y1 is -0.52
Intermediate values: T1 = 3.1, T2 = 3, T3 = 2.8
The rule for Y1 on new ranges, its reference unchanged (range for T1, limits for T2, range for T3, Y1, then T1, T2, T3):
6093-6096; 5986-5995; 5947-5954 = -1.53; 2.1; 7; 4.9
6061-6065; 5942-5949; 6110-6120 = -1.32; 2.9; 5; 6.9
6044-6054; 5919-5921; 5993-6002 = -0.32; 7.2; 2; 6.8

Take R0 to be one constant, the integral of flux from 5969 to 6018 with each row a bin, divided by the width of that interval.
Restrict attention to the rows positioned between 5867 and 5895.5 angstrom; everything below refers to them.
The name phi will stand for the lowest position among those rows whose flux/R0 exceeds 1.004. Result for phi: 5869.09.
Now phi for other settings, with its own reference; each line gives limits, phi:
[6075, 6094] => 6075.34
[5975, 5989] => 5985.09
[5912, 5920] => 5912.50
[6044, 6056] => 6044.65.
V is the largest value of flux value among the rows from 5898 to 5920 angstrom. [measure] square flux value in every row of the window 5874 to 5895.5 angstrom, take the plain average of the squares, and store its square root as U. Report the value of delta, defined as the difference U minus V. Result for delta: -1.3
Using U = 115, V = 116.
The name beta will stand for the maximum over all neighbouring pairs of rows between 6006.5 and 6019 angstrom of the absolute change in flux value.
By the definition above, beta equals 2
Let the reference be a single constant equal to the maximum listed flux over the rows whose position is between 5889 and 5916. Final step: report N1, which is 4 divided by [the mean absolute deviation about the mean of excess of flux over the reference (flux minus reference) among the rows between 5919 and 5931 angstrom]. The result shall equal 2.2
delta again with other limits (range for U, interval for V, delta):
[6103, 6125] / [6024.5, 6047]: -15.7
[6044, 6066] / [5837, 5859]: -9.1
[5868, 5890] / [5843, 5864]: -2.3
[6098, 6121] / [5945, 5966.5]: -3.7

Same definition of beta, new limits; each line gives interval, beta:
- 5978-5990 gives 3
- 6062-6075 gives 4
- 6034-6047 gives 5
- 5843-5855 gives 2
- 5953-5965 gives 2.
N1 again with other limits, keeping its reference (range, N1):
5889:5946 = 1.3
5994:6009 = 2.0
